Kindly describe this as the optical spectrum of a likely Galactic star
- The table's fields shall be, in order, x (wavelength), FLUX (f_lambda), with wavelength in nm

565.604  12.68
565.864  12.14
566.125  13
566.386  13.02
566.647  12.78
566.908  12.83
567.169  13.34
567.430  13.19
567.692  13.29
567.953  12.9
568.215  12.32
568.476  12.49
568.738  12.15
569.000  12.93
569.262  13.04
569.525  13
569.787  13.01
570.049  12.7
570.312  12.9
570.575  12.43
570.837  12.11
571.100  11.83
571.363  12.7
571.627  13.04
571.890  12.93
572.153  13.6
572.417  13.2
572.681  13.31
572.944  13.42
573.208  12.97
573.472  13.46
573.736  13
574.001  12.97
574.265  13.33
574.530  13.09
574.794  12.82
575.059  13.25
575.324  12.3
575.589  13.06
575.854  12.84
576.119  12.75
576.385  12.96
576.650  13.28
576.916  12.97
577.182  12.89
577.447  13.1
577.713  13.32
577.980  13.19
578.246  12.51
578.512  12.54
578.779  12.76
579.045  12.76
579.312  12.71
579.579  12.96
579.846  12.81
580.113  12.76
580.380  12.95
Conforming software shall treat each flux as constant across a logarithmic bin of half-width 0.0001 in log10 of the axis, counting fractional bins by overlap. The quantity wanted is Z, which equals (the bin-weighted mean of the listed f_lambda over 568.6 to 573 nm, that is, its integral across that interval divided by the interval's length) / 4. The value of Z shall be 3.21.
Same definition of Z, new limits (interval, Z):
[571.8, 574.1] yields 3.30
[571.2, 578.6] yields 3.26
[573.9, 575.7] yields 3.24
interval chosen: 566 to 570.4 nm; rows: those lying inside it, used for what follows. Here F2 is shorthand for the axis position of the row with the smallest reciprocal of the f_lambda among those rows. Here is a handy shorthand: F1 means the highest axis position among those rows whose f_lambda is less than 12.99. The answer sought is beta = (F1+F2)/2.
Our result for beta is 568.74 nm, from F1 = 570.312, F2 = 567.169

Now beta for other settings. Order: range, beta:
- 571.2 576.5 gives 574.27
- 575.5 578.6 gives 578.11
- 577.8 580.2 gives 579.05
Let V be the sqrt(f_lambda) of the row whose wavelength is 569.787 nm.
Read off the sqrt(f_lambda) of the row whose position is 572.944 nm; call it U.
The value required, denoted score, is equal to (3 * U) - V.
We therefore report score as 7.4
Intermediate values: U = 3.66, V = 3.61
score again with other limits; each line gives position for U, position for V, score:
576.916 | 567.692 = 7.2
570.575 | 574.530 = 7.0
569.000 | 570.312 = 7.2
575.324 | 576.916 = 6.9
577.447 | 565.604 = 7.3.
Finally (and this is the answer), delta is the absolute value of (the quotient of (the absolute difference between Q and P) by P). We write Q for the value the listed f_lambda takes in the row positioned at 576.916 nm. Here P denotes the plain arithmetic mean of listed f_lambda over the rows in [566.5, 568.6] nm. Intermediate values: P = 12.9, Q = 12.97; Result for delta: 0.006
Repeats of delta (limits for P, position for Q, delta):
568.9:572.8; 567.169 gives 0.038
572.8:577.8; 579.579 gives 0.006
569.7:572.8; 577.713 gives 0.040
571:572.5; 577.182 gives 0.001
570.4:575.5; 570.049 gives 0.018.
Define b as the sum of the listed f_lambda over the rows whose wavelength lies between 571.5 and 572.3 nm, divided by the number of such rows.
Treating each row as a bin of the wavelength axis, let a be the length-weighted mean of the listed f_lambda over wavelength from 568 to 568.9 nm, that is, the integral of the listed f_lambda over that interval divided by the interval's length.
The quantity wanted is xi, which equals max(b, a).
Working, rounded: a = 12.40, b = 13.2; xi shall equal 13.19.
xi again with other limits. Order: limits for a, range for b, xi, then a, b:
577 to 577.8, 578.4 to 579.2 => 13.09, 13.09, 12.7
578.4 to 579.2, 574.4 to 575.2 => 13.05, 12.69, 13.1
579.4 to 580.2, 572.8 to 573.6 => 13.28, 12.84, 13.3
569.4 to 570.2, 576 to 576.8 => 13.00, 12.91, 13.0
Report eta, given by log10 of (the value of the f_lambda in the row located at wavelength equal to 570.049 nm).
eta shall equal 1.10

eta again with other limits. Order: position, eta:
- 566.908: 1.11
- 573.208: 1.11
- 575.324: 1.09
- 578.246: 1.10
